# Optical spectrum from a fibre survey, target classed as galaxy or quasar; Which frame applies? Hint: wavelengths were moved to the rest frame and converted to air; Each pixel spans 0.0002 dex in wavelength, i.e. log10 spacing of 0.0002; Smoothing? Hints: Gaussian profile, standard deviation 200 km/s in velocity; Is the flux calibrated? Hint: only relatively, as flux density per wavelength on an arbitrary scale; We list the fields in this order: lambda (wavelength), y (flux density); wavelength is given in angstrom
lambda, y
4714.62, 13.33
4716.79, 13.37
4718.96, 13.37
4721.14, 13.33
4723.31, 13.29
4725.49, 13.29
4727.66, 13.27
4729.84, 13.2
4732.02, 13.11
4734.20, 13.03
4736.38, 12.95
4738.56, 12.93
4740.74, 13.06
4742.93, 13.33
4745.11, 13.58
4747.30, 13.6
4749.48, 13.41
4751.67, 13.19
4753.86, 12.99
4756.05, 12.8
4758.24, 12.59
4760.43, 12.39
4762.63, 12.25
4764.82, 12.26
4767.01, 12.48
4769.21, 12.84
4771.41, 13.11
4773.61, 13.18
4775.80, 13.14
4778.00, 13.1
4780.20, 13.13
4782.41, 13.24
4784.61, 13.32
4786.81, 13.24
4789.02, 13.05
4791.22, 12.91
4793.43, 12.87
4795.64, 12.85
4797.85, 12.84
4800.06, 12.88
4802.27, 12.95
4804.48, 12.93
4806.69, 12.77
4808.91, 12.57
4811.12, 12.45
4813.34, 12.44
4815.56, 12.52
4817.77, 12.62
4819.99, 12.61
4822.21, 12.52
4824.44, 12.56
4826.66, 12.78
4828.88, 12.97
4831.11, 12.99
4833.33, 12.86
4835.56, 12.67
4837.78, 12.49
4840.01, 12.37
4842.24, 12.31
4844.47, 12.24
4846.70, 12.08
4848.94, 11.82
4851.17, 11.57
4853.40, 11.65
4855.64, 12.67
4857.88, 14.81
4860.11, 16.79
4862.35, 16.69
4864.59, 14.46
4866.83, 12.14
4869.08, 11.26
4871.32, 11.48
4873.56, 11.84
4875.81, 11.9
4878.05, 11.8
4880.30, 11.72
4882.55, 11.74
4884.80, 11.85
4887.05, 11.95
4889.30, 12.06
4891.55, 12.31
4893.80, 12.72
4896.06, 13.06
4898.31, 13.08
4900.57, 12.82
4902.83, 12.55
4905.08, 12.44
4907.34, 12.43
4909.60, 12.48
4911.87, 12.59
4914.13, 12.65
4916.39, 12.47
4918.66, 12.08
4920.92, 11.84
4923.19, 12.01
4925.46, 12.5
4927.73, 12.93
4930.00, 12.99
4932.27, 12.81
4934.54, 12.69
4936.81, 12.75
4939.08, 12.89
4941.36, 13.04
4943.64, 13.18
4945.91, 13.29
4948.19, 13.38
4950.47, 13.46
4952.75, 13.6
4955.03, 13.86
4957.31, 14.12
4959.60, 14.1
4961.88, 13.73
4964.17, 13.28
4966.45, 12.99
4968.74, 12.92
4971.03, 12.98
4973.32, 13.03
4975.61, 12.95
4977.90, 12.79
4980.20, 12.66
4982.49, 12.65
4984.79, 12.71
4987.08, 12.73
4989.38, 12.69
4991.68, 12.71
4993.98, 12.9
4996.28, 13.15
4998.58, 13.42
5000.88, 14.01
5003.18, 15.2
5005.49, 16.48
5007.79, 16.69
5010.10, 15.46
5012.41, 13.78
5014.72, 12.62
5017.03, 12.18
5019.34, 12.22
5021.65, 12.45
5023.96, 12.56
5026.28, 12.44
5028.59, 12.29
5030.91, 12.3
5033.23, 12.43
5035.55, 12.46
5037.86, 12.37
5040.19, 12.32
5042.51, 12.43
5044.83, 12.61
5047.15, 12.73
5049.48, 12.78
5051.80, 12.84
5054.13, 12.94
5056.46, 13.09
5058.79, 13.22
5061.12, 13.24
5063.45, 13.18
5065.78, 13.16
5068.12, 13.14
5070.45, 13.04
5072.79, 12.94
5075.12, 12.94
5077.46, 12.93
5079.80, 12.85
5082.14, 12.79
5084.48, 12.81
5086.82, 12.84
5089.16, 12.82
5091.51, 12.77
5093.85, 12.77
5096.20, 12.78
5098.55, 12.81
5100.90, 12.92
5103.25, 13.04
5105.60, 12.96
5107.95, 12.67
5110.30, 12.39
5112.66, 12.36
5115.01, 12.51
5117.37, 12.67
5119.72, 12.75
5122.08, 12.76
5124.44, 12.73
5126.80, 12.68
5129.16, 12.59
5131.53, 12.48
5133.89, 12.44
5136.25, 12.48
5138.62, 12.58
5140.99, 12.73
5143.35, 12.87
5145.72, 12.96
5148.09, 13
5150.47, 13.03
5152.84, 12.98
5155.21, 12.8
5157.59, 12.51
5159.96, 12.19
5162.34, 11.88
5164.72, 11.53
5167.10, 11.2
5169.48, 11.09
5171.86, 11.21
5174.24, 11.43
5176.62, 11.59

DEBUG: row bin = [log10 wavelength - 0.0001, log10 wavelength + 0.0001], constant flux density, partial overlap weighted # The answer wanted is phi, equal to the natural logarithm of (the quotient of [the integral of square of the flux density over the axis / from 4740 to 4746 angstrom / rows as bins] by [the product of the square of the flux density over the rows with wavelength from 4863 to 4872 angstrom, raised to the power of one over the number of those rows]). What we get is 2.0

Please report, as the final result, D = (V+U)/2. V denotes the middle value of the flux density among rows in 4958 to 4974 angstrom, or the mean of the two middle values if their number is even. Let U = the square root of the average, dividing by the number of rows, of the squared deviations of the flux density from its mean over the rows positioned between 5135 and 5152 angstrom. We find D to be 6.61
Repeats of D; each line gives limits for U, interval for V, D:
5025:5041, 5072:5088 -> 6.46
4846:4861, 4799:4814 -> 7.31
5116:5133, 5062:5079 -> 6.57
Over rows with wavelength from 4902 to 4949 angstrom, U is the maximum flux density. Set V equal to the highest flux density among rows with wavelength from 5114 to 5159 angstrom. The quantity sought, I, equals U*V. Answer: 174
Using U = 13.38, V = 13.03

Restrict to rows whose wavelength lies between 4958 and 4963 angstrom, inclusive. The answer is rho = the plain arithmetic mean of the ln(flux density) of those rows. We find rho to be 2.633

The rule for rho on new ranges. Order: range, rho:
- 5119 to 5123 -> 2.546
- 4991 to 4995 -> 2.550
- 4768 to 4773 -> 2.563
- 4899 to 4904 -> 2.540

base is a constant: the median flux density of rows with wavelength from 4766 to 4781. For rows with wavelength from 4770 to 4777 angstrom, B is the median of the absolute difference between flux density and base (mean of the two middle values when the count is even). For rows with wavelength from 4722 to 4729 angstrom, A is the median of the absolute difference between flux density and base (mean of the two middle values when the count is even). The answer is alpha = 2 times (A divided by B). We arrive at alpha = 12.0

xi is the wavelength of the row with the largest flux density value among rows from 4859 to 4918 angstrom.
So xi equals 4860.11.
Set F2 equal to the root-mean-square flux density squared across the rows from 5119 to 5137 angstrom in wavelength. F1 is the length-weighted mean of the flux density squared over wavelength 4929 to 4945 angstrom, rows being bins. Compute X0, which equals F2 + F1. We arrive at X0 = 326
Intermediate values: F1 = 167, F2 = 159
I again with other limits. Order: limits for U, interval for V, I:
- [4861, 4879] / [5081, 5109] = 218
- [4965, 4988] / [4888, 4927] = 170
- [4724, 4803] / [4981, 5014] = 227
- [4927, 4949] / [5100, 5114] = 174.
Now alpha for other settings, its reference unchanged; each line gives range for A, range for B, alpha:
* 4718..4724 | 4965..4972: 3.4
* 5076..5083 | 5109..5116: 0.7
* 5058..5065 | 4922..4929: 0.4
